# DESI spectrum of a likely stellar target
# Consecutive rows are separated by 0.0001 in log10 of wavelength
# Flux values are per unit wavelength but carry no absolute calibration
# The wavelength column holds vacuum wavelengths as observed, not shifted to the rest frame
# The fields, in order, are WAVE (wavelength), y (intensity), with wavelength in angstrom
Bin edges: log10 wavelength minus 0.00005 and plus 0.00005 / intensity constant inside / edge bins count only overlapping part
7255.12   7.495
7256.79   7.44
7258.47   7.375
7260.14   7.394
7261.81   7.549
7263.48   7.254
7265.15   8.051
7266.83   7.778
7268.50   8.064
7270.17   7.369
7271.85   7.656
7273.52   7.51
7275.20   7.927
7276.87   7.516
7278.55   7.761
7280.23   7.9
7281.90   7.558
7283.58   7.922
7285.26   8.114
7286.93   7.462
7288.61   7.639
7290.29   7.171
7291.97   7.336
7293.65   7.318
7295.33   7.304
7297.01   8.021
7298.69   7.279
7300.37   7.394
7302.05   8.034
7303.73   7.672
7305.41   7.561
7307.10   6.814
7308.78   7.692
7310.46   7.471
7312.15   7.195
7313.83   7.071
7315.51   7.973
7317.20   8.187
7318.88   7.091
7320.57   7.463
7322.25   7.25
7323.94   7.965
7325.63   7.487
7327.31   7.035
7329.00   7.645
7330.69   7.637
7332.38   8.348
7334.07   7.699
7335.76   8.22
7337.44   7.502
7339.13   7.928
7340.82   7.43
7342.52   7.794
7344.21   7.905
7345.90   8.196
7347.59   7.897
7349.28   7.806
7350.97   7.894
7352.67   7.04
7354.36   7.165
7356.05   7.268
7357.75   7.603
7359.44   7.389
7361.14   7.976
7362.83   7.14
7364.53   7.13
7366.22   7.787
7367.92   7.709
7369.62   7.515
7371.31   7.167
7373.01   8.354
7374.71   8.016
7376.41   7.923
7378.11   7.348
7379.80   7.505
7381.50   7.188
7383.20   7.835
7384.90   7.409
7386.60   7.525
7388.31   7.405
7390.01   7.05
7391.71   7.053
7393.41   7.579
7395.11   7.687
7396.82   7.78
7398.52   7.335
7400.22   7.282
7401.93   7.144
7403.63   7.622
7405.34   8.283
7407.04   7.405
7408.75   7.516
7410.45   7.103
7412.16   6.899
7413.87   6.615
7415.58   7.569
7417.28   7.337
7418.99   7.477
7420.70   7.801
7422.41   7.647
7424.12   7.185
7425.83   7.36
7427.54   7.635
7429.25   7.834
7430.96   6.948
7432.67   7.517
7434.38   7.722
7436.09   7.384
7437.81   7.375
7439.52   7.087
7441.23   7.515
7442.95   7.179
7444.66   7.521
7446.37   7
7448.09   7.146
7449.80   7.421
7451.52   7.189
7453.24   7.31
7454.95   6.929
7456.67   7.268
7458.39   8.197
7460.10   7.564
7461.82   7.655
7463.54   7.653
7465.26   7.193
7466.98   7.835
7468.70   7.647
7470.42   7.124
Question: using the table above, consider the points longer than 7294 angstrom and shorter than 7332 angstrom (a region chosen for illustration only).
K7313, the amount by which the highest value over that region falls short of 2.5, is -5.69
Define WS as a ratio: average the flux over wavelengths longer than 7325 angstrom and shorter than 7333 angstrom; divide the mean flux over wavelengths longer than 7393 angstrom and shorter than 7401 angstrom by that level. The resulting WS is 0.99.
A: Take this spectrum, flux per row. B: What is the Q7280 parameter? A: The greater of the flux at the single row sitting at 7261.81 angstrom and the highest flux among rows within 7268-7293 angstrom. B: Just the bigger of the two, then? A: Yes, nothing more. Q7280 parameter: 8.11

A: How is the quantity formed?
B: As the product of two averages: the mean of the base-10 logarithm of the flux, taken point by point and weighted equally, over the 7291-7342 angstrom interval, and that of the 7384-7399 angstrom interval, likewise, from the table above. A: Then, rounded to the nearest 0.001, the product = 0.765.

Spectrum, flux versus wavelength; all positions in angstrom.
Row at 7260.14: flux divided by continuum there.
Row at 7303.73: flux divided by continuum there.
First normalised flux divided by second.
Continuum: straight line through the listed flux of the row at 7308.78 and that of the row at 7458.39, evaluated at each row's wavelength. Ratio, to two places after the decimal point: 0.98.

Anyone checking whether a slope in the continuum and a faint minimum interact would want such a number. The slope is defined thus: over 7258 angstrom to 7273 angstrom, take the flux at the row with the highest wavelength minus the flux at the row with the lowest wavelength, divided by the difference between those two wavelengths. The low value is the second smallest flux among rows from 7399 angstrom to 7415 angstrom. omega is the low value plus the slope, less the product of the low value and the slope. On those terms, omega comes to 6.8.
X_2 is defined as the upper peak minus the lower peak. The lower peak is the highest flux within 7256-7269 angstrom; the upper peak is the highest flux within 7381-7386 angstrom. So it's -0.23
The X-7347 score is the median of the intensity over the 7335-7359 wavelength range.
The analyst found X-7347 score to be 7.80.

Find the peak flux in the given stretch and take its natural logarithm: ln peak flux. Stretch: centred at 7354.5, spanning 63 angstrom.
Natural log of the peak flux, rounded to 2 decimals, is 2.12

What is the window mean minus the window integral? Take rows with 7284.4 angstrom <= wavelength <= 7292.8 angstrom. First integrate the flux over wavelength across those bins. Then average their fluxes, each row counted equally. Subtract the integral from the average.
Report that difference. -55.8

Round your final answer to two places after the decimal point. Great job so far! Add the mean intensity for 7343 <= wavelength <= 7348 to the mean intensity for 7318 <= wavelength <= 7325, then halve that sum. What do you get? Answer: 7.72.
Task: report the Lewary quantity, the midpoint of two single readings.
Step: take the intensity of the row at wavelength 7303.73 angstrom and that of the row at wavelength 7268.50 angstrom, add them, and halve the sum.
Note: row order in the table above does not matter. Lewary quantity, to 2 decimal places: 7.87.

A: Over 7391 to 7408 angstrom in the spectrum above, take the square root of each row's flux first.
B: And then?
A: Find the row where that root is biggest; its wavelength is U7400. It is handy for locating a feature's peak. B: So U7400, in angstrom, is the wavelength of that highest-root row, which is 7405.34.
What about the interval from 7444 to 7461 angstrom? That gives 7458.39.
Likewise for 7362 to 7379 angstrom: 7373.01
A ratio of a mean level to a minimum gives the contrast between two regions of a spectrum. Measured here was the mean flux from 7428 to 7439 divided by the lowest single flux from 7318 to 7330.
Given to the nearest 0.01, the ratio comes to 1.06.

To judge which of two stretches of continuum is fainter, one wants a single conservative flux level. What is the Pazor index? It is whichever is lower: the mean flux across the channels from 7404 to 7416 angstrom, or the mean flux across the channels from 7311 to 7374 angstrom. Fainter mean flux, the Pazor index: 7.34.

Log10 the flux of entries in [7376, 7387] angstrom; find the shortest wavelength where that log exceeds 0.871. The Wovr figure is 7376.41 angstrom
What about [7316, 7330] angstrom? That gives 7317.20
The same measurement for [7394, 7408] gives 7395.11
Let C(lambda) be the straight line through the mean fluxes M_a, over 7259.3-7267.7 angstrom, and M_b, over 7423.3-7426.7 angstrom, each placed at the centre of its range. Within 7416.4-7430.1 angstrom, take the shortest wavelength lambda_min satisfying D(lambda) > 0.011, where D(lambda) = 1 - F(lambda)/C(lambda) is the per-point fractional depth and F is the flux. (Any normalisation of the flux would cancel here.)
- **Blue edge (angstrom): 7424.12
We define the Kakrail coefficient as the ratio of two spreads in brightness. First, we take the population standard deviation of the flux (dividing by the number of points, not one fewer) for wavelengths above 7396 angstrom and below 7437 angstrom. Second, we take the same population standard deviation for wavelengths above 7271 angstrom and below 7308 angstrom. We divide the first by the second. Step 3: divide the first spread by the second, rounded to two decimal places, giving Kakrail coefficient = 1.10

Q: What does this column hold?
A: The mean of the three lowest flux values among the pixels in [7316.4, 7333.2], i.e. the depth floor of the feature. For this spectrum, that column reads 7.13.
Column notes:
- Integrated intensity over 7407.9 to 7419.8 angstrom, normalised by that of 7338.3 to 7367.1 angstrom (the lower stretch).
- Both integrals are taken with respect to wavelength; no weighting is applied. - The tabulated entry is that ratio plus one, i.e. 1.39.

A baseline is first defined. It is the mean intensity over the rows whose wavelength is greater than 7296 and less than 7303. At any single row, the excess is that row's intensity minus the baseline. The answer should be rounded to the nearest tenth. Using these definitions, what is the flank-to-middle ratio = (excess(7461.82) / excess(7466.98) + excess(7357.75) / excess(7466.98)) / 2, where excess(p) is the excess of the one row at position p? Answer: -0.3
